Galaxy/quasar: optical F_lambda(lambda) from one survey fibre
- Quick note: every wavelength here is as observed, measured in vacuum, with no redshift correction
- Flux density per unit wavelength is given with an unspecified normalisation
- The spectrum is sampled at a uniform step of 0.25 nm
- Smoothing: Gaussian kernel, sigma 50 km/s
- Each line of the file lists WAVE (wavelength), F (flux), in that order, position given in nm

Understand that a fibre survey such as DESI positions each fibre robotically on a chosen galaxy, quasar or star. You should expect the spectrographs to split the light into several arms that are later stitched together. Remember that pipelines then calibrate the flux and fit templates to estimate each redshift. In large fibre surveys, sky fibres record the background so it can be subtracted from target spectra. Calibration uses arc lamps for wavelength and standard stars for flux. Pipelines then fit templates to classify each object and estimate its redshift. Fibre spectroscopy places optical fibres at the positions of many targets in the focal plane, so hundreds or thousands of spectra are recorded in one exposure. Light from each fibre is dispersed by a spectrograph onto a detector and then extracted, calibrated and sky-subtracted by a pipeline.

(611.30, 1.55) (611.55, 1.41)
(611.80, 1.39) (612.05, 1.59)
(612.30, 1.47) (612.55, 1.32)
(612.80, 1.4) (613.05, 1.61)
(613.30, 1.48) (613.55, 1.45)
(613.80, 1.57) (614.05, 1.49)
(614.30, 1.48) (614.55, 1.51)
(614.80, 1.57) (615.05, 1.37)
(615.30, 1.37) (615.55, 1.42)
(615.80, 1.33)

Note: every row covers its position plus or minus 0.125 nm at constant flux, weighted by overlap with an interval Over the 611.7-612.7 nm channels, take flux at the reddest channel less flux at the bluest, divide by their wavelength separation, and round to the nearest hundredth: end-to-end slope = -0.09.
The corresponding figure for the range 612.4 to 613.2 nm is 0.58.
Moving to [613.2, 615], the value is 0.06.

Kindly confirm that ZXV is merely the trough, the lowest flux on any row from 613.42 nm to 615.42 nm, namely 1.37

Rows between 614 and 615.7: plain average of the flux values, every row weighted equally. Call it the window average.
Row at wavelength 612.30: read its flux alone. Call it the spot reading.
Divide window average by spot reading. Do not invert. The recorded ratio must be 0.99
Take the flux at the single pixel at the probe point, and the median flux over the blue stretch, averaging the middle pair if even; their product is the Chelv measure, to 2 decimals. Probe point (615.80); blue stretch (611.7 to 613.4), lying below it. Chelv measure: 1.96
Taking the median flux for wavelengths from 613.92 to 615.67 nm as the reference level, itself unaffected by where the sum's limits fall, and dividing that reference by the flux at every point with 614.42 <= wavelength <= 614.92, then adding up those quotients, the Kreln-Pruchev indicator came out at 1.92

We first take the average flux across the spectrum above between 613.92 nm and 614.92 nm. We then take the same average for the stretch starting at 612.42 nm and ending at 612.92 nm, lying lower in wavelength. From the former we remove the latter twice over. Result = -1.2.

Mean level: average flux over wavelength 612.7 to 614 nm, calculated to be 1.50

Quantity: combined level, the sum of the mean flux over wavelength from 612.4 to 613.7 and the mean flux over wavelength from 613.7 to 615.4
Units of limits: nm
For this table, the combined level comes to 2.93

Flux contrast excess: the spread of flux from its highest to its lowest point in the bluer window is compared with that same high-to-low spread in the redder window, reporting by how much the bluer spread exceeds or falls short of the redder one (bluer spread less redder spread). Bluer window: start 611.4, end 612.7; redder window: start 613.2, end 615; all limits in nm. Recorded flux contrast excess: 0.15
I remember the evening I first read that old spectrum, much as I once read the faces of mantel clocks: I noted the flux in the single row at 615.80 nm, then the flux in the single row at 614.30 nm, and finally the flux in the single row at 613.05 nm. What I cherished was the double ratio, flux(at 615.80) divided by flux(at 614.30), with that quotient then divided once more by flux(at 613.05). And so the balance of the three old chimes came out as 0.56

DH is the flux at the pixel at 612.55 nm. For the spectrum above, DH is 1.32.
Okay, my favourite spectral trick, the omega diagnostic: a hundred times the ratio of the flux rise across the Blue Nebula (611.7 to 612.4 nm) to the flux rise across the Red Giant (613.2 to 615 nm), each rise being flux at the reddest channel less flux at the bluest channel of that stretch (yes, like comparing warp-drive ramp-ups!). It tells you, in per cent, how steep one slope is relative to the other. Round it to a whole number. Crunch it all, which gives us 89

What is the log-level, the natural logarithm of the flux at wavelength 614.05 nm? 0.399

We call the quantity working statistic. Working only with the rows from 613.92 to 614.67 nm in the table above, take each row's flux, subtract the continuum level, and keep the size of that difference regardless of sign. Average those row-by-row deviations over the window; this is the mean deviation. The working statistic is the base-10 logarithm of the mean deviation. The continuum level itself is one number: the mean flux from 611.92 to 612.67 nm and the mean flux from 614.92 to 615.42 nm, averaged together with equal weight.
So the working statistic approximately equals -1.11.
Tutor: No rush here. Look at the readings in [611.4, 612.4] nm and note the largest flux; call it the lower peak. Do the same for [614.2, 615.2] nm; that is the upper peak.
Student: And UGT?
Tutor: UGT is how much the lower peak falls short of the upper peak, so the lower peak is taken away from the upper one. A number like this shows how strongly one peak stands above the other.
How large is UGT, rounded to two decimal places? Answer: -0.02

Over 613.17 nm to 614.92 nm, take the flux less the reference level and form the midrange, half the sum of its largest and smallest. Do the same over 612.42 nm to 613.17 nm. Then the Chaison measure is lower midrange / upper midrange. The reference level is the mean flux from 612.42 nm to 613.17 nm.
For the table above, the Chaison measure 0.33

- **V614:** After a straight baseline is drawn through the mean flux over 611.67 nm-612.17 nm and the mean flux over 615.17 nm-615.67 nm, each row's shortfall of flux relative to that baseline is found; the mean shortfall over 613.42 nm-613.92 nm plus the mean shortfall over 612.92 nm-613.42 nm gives -0.16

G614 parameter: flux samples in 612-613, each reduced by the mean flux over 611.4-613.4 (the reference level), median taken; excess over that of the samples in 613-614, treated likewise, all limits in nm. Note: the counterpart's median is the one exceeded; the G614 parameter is -0.09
